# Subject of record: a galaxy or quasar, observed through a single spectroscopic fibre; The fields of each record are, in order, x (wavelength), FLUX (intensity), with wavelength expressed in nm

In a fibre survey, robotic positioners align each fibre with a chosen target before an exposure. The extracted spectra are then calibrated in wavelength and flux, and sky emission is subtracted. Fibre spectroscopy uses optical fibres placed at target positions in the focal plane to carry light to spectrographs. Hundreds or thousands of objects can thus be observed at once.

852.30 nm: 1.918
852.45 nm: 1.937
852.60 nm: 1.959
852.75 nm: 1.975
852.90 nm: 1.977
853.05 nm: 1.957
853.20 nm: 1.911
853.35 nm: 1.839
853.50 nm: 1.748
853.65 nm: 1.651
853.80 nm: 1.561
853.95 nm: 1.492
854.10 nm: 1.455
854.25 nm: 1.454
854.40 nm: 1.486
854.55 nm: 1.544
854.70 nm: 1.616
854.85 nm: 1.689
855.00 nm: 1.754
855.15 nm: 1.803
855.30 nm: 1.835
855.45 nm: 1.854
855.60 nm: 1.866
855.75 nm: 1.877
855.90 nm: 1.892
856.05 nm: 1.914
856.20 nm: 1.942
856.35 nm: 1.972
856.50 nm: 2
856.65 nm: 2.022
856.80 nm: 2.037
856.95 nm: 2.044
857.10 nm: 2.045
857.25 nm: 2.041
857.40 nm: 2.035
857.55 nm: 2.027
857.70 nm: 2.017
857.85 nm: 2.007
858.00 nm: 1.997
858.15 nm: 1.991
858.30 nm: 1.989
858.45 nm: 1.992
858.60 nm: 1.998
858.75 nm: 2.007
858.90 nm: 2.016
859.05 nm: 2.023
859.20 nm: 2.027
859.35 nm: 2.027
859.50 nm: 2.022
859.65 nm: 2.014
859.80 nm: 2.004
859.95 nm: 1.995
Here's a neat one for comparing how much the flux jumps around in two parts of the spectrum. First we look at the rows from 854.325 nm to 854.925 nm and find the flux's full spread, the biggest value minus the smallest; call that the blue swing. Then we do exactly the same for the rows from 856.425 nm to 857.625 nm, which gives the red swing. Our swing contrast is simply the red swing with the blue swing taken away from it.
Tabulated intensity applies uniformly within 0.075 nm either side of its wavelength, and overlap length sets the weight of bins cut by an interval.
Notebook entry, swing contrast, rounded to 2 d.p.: -0.16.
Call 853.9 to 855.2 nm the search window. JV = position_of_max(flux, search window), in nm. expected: 855.15 nm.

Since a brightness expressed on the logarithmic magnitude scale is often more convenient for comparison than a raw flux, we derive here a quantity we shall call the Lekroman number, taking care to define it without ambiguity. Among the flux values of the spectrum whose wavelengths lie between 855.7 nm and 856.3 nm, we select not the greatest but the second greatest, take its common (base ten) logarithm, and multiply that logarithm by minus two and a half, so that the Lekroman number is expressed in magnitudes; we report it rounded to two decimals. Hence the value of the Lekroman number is -0.70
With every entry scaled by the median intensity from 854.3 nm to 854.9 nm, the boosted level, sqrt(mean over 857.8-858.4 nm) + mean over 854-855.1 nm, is 2.12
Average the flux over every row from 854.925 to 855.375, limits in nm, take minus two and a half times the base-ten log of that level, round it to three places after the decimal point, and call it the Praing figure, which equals -0.637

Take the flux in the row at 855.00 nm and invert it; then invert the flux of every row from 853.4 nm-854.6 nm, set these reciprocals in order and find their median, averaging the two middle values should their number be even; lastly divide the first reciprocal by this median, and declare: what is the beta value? 0.87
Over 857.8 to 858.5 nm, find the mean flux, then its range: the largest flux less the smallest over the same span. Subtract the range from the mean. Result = 1.98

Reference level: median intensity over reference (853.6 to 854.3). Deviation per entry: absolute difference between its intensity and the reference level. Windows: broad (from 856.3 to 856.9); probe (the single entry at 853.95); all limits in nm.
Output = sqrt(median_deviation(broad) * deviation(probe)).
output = 0.00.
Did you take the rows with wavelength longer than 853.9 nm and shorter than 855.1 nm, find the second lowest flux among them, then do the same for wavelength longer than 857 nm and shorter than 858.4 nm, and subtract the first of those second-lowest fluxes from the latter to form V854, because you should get 0.54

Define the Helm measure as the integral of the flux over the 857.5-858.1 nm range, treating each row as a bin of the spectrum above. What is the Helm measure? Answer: 1.21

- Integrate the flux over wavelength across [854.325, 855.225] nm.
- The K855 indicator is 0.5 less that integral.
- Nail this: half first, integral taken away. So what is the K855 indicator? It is -0.98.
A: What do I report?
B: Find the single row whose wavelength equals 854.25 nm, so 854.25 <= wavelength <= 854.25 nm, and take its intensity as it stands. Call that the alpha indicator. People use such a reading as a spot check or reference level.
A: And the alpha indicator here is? 1.454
